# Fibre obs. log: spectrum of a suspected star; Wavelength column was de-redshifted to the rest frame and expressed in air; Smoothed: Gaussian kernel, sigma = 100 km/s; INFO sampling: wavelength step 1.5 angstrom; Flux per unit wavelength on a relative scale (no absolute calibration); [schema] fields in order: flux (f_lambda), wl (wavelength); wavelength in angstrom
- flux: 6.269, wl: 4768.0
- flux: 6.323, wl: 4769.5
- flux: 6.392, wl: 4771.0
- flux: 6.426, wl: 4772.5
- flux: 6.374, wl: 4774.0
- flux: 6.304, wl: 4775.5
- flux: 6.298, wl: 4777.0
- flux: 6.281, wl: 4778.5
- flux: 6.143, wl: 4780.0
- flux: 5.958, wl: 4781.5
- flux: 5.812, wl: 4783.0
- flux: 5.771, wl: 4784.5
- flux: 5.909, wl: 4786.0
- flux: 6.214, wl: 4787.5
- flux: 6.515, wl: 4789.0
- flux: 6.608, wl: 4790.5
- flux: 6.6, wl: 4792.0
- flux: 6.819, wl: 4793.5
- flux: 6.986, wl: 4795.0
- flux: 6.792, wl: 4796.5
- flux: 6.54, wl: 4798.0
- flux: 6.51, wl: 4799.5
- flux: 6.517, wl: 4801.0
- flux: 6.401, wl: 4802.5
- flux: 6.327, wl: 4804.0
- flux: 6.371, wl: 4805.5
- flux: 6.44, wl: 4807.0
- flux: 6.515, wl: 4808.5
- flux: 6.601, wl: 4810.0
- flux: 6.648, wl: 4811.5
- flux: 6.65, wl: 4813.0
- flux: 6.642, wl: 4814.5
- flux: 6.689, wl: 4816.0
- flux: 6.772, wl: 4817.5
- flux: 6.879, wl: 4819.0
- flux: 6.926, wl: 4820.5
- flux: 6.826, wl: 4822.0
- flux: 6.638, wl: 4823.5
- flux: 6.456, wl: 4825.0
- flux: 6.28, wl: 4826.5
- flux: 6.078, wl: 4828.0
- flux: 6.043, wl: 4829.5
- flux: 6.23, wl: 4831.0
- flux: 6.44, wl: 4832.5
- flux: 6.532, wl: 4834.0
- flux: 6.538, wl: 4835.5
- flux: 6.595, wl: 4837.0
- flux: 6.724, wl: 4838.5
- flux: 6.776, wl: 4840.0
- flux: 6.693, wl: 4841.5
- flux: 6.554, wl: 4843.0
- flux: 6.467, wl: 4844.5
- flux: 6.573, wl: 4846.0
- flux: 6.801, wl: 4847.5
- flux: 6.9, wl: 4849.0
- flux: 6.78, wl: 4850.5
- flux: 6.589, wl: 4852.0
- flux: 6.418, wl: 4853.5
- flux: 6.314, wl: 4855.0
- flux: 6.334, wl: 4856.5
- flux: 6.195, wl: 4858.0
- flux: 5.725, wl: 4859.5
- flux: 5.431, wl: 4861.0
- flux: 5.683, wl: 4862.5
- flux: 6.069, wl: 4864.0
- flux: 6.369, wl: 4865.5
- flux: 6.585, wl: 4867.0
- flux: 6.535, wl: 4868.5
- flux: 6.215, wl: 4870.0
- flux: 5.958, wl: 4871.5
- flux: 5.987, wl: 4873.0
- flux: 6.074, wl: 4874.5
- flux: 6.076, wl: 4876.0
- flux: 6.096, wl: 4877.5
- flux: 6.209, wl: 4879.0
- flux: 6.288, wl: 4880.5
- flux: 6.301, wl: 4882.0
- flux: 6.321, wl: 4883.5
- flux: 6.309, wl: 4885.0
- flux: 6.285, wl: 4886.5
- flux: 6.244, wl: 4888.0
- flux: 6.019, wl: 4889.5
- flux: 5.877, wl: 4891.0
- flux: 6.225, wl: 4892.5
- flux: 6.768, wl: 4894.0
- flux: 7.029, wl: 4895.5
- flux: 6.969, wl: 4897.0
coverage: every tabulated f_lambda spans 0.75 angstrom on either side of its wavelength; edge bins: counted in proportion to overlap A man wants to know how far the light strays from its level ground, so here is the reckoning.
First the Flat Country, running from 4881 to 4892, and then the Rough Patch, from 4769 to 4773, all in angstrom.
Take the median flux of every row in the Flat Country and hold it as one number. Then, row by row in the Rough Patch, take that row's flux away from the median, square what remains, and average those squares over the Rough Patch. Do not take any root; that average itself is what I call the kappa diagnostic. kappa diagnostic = 0.011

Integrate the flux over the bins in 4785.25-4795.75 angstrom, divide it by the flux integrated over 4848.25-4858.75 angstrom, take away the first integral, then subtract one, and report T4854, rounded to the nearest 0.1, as -68.5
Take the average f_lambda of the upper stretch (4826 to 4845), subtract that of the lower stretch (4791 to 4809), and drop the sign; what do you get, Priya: 0.110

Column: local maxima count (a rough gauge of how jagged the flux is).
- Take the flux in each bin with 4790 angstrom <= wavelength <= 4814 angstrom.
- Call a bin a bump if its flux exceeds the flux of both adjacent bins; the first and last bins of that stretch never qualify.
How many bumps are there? 2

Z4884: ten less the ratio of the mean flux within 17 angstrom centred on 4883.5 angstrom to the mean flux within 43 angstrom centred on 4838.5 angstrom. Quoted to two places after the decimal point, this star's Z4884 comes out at 9.05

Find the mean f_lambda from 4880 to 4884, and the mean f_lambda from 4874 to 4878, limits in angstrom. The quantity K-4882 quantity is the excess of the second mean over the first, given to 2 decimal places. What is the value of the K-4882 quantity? -0.22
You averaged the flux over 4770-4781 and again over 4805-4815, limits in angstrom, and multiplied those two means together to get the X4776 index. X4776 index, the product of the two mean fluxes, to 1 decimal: 41.4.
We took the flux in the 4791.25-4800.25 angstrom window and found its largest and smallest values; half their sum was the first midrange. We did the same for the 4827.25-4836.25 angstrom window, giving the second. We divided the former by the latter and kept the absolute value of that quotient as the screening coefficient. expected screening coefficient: 1.07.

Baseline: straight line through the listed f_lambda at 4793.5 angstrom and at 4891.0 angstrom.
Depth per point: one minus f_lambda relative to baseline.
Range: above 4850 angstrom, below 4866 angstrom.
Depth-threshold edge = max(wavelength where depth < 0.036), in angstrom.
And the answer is 4865.5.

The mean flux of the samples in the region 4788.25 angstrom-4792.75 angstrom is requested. 6.6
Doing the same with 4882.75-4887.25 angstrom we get 6.3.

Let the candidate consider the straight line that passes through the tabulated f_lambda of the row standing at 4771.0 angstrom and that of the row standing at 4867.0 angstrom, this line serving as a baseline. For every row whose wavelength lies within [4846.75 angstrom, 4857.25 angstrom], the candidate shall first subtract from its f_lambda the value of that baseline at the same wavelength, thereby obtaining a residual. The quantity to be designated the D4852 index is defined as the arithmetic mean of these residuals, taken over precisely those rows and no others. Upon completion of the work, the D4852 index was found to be 0.04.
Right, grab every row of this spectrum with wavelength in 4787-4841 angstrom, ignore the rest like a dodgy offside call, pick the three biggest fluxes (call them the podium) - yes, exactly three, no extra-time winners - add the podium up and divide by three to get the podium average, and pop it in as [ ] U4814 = 6.93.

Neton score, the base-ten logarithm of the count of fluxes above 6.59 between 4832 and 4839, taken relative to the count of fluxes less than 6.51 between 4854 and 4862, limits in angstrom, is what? -0.4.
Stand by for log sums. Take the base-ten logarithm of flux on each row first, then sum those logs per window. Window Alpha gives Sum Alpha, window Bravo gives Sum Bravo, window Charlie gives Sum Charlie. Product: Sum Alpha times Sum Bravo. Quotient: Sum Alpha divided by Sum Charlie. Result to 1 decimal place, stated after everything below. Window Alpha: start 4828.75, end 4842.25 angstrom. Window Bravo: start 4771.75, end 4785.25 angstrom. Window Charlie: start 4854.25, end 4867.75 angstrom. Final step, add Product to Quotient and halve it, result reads 26.5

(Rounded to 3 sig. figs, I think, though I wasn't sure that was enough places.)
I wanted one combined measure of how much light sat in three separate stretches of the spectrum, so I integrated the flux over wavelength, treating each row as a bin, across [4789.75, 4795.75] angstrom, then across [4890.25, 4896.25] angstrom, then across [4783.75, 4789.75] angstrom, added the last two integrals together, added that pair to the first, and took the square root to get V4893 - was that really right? 10.8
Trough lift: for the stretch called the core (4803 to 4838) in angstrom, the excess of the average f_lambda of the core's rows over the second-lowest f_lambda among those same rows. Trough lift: 0.45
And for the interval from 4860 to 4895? 0.49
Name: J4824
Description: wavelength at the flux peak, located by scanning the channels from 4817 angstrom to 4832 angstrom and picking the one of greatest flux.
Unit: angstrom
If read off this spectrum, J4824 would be 4820.5 angstrom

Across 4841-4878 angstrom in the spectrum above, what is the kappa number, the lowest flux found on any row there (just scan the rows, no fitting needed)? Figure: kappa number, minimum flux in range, 5.431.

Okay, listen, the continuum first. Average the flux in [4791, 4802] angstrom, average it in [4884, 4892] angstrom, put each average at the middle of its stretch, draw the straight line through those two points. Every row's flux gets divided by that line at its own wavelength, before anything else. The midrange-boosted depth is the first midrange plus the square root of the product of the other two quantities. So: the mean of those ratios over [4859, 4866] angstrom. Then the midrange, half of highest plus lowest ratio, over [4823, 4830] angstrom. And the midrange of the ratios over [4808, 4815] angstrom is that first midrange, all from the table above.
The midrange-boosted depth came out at 1.95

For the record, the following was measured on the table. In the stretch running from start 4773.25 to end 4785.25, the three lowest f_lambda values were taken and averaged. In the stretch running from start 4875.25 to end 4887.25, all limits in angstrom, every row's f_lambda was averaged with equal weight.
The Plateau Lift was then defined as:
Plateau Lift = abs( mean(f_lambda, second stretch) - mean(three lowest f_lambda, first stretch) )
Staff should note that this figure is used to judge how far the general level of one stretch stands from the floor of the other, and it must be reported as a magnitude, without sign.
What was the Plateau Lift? 0.39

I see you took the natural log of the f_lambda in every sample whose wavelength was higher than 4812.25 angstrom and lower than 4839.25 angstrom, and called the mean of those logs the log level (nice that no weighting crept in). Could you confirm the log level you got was 1.88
